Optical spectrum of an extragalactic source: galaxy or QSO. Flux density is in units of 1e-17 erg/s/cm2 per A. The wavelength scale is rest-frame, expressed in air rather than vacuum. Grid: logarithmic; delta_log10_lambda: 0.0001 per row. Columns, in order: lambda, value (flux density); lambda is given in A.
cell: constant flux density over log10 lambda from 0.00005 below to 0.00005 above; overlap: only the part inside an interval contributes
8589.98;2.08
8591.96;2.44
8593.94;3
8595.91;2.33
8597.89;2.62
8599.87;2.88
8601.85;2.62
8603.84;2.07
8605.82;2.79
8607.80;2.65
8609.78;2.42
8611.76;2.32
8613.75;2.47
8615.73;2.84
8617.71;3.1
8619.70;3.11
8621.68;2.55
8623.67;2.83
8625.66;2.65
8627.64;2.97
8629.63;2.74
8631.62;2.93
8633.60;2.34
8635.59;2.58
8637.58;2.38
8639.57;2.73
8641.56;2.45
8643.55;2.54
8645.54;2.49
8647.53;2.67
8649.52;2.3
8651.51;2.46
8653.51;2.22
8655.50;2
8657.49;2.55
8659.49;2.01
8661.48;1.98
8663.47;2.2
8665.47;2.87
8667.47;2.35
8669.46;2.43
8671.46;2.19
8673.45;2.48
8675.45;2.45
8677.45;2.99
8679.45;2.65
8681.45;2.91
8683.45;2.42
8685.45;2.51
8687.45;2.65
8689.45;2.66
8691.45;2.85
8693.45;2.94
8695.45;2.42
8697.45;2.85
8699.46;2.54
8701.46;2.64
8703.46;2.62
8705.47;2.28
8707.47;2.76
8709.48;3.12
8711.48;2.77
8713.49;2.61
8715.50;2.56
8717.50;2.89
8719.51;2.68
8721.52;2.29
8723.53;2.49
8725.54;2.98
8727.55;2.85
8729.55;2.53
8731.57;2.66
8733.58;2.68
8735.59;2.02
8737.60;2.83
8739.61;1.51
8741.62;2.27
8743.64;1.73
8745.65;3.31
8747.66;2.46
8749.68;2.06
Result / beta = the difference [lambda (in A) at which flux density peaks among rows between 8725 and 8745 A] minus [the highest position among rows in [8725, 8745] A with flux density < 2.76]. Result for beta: -18.1 A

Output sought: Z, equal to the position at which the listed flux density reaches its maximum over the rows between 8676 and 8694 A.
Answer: 8677.45 A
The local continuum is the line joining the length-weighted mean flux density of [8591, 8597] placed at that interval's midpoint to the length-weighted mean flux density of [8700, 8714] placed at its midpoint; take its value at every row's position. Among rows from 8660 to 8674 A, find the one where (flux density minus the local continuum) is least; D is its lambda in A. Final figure 8661.48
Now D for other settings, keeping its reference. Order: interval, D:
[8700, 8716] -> 8705.47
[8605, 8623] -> 8611.76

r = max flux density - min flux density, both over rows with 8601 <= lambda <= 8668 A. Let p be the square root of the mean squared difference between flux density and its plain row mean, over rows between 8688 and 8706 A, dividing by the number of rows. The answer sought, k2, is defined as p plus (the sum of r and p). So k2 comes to 1.5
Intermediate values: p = 0.20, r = 1.13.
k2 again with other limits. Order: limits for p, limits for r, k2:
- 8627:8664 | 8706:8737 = 1.7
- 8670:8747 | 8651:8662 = 1.3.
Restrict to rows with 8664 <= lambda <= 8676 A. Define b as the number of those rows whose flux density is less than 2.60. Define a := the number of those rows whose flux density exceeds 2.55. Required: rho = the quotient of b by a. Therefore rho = 5.0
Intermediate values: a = 1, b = 5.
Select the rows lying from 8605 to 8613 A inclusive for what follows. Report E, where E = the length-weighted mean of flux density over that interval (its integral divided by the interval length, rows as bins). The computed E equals 2.54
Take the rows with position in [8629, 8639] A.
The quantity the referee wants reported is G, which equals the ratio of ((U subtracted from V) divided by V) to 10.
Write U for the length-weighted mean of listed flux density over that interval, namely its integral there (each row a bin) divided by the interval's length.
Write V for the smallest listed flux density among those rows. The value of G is -0.0109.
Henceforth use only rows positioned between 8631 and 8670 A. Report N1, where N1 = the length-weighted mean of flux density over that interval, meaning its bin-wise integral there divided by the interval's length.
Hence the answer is 2.42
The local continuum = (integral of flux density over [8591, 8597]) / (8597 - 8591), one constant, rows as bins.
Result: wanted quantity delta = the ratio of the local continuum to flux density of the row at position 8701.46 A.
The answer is 0.98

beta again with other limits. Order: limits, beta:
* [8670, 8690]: -12.0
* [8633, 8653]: -11.9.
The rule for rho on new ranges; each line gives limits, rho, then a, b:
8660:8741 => 0.8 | 23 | 18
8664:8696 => 1.0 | 8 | 8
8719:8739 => 0.7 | 6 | 4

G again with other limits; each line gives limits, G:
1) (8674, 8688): -0.0094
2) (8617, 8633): -0.0115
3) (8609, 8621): -0.0169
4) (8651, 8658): -0.0140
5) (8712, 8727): -0.0158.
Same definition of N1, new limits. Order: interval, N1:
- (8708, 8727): 2.71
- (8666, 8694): 2.60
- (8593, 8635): 2.68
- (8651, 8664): 2.19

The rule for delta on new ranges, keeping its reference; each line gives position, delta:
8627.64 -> 0.87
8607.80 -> 0.98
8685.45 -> 1.03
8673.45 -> 1.05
